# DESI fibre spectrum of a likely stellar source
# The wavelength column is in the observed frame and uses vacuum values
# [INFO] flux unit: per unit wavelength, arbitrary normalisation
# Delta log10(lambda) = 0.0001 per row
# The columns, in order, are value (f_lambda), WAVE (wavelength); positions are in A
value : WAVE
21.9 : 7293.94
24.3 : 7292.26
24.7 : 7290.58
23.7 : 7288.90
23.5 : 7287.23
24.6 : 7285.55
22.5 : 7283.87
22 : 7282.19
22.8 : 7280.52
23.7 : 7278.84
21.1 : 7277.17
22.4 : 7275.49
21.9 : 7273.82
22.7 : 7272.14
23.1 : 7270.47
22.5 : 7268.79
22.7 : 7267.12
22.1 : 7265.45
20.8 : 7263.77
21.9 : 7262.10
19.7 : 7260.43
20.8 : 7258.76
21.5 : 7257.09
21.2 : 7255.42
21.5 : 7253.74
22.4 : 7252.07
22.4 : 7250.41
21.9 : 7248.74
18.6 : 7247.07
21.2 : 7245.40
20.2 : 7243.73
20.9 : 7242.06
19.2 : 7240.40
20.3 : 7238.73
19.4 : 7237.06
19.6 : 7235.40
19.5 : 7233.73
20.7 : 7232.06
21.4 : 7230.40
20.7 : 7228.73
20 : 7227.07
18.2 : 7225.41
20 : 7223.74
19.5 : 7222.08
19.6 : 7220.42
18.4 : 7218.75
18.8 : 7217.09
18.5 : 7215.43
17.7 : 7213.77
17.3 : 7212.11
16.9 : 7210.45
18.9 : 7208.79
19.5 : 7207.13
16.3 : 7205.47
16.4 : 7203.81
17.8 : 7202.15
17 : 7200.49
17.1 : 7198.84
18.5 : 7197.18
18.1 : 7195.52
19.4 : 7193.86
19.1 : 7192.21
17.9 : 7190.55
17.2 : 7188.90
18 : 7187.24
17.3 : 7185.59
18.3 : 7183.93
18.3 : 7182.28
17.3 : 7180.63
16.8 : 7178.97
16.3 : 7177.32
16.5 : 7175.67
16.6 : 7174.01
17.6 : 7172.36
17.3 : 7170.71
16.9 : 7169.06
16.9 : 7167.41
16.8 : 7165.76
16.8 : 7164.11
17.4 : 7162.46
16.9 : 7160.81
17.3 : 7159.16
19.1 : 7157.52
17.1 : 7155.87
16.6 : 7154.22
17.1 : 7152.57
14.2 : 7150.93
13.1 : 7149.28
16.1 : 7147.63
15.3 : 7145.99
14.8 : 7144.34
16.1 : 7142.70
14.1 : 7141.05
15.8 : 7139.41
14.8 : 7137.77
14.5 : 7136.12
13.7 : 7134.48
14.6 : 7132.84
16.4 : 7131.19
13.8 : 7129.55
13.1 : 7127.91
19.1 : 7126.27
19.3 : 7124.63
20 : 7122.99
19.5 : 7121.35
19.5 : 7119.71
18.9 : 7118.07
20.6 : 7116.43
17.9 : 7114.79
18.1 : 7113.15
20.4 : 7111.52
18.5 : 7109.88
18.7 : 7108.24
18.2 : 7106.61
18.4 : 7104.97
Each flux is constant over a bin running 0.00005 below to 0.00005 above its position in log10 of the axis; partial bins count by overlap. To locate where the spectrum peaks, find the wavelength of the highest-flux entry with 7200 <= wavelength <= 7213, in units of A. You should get 7207.13 A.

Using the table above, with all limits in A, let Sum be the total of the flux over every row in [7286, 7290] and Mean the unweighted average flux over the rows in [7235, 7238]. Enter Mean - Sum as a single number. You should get -27.7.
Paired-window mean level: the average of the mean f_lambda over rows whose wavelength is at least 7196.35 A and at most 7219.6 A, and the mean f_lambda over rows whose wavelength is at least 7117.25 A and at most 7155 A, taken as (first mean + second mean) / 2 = 16.9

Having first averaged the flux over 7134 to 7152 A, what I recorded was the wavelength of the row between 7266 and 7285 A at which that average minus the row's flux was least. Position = 7278.84 A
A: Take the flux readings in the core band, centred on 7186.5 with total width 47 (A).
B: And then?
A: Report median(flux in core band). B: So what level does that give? 17.3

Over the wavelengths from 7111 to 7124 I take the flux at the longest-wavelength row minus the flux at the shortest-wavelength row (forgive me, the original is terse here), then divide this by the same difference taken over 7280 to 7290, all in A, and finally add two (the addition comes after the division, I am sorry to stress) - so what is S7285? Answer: 1.6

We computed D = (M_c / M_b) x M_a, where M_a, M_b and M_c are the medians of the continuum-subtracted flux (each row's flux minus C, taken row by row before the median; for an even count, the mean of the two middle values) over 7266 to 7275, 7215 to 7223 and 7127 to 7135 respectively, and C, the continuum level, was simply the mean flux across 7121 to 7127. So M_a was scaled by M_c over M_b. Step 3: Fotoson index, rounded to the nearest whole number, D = 27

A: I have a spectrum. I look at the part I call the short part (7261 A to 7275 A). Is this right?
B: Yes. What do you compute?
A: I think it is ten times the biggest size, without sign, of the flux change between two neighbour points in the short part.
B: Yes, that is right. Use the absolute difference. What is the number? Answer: 13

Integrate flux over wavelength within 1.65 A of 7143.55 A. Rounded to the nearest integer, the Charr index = 51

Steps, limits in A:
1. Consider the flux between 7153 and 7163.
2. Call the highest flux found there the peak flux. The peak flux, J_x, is 19.1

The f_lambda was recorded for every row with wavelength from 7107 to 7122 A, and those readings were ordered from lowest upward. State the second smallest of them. 18.1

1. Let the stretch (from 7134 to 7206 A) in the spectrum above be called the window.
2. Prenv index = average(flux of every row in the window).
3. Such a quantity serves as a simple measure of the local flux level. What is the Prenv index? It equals 17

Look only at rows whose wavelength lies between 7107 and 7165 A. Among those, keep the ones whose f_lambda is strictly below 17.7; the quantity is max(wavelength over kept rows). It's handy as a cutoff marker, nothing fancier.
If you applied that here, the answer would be 7164.11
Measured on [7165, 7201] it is 7200.49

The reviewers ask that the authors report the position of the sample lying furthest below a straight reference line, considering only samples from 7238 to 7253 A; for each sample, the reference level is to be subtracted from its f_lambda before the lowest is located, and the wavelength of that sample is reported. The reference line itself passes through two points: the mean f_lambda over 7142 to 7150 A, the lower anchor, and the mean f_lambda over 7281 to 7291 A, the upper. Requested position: 7247.07 A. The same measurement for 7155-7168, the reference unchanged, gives 7165.76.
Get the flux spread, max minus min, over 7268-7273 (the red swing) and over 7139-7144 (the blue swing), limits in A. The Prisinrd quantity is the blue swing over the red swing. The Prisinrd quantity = 3.3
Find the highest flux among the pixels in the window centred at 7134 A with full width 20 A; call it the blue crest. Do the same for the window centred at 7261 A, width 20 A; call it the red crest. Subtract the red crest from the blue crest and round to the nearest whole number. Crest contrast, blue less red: -4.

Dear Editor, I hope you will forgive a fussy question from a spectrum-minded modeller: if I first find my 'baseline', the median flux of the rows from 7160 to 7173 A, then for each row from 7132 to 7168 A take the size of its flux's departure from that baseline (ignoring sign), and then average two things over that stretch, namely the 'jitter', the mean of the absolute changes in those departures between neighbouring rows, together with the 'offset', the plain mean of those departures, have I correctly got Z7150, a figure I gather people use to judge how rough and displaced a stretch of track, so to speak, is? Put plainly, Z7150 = 1.2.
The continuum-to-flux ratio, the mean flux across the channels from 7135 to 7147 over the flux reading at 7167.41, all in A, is 0.89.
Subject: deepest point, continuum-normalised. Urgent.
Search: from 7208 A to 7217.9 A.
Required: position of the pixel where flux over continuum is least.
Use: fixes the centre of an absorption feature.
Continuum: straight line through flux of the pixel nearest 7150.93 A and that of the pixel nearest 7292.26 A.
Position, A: 7210.45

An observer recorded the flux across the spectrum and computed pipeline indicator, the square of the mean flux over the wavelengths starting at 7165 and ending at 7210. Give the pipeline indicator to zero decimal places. 308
